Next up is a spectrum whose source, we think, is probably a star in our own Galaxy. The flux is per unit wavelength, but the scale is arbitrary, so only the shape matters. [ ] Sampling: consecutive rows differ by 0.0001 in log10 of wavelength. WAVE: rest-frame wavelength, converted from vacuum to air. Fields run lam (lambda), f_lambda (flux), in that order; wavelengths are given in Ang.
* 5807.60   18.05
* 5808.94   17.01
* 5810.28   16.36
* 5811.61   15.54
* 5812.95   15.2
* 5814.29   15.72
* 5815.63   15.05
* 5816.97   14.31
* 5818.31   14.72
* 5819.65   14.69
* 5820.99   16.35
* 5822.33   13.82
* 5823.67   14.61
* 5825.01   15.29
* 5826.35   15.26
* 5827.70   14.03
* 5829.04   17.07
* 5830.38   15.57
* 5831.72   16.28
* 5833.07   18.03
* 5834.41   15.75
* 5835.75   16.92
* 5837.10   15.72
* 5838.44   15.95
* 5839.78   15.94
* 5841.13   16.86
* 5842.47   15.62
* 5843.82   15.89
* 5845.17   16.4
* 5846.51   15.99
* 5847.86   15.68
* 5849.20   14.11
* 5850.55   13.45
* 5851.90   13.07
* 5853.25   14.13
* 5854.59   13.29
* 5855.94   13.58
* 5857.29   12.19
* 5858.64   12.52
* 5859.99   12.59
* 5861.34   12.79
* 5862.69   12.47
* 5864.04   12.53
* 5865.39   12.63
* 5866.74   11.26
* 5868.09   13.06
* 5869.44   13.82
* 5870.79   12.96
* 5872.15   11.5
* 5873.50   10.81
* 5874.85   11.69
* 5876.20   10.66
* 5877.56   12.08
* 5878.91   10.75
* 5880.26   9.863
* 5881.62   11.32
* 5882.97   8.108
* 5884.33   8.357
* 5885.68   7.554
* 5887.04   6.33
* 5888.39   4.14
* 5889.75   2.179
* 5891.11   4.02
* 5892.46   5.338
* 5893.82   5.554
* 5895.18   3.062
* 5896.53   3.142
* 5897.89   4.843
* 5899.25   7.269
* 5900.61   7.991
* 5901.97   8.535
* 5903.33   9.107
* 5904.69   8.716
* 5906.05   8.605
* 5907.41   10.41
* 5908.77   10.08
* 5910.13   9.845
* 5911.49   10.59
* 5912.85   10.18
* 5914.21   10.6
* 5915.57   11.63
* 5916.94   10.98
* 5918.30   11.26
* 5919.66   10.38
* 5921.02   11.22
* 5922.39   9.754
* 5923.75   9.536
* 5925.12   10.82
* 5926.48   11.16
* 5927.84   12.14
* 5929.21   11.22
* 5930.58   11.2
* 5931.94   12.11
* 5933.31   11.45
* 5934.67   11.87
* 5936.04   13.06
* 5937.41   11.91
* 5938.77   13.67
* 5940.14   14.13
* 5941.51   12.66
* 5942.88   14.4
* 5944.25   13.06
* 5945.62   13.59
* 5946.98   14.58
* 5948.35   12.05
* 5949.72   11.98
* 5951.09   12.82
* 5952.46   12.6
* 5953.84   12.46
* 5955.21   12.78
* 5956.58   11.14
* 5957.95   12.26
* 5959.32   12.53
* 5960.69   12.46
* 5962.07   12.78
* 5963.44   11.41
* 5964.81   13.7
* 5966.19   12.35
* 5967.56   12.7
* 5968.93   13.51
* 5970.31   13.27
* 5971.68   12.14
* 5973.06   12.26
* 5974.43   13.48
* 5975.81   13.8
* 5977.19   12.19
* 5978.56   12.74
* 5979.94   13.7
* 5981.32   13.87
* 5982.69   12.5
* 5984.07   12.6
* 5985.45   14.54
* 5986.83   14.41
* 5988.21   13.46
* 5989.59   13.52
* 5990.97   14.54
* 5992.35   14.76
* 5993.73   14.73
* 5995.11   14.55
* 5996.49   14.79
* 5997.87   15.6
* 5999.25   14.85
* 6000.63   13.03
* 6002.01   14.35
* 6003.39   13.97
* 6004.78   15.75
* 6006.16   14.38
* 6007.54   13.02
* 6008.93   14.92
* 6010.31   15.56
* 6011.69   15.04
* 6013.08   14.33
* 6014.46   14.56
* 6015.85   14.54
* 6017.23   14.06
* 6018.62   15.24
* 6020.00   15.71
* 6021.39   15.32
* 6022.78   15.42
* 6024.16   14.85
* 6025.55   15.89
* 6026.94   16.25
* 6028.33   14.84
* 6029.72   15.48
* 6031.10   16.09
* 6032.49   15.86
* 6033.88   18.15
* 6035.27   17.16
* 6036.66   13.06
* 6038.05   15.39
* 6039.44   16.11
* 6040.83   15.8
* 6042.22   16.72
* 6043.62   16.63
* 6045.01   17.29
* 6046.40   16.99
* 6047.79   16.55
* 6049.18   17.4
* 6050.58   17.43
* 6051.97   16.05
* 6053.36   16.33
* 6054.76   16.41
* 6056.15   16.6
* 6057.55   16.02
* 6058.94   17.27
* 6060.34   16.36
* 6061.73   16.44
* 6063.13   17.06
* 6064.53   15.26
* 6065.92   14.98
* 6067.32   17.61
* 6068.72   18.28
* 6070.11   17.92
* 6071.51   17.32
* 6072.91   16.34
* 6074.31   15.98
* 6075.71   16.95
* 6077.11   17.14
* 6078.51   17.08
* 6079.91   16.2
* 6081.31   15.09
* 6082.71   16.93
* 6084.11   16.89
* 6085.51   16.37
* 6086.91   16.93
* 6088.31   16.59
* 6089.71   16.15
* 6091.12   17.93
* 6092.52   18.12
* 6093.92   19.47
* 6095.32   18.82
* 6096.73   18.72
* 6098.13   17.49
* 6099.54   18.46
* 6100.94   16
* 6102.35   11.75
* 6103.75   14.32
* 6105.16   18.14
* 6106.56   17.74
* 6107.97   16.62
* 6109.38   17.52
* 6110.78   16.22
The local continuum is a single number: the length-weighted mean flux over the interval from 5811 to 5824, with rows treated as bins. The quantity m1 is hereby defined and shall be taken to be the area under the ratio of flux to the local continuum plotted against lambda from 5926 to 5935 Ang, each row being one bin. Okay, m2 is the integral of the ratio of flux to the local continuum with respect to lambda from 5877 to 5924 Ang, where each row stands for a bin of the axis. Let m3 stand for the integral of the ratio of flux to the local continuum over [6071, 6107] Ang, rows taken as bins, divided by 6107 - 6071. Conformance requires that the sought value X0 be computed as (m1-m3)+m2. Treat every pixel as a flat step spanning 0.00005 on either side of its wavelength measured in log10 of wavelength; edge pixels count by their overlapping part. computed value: 32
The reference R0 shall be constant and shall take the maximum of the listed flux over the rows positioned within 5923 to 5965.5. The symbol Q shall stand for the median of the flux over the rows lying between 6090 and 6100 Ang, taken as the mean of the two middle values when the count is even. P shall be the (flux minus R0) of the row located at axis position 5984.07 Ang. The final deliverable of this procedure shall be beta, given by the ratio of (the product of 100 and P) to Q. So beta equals -11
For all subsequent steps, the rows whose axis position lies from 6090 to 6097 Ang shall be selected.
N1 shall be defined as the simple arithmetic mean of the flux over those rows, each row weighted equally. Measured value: 18.6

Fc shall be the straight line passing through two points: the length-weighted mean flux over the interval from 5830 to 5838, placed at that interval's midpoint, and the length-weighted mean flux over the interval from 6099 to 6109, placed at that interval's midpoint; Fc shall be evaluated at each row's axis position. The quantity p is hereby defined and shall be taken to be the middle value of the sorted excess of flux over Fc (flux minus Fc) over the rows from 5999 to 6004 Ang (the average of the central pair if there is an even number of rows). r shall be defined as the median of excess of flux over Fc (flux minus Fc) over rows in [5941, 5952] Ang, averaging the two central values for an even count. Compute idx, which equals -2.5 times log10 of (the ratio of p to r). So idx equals 0.5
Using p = -2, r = -3.35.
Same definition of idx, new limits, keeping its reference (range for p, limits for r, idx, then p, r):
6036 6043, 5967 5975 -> 2.3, 0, -3.29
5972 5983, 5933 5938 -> 0.4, -3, -4.41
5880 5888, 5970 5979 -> -0.9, -8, -3.53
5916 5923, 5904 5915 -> 0.2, -5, -6.20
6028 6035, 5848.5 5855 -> 2.3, 0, -2.93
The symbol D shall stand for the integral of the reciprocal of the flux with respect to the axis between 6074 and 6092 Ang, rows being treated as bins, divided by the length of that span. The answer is 0.060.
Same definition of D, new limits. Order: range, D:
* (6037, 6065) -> 0.061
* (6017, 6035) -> 0.064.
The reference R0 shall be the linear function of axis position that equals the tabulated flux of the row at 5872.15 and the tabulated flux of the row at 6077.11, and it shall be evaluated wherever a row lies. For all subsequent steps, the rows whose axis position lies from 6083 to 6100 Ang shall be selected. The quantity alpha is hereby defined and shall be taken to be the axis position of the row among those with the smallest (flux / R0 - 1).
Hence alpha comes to 6089.71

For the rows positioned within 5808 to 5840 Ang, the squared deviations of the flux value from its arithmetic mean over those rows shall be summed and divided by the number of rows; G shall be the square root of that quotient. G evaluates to 1.00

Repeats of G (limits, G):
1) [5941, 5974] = 0.80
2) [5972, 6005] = 0.98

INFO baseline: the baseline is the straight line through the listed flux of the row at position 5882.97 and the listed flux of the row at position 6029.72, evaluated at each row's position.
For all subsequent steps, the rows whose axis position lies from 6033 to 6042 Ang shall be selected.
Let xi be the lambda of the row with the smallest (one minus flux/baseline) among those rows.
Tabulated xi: 6033.88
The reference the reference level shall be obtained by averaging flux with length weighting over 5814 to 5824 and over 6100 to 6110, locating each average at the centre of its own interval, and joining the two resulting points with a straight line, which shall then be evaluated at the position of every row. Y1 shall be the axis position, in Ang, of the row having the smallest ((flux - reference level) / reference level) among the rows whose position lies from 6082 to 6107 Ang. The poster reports 6102.35 Ang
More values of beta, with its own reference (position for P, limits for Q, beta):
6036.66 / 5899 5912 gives -17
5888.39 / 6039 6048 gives -63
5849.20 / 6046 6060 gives -3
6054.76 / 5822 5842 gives 12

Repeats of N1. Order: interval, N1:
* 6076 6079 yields 17.1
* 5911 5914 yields 10.4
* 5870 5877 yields 11.5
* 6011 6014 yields 14.7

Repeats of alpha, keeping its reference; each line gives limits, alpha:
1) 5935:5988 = 5956.58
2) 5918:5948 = 5923.75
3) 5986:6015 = 6007.54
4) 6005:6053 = 6036.66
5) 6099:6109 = 6102.35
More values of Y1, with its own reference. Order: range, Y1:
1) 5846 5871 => 5866.74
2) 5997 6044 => 6036.66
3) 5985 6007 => 6000.63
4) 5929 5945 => 5930.58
